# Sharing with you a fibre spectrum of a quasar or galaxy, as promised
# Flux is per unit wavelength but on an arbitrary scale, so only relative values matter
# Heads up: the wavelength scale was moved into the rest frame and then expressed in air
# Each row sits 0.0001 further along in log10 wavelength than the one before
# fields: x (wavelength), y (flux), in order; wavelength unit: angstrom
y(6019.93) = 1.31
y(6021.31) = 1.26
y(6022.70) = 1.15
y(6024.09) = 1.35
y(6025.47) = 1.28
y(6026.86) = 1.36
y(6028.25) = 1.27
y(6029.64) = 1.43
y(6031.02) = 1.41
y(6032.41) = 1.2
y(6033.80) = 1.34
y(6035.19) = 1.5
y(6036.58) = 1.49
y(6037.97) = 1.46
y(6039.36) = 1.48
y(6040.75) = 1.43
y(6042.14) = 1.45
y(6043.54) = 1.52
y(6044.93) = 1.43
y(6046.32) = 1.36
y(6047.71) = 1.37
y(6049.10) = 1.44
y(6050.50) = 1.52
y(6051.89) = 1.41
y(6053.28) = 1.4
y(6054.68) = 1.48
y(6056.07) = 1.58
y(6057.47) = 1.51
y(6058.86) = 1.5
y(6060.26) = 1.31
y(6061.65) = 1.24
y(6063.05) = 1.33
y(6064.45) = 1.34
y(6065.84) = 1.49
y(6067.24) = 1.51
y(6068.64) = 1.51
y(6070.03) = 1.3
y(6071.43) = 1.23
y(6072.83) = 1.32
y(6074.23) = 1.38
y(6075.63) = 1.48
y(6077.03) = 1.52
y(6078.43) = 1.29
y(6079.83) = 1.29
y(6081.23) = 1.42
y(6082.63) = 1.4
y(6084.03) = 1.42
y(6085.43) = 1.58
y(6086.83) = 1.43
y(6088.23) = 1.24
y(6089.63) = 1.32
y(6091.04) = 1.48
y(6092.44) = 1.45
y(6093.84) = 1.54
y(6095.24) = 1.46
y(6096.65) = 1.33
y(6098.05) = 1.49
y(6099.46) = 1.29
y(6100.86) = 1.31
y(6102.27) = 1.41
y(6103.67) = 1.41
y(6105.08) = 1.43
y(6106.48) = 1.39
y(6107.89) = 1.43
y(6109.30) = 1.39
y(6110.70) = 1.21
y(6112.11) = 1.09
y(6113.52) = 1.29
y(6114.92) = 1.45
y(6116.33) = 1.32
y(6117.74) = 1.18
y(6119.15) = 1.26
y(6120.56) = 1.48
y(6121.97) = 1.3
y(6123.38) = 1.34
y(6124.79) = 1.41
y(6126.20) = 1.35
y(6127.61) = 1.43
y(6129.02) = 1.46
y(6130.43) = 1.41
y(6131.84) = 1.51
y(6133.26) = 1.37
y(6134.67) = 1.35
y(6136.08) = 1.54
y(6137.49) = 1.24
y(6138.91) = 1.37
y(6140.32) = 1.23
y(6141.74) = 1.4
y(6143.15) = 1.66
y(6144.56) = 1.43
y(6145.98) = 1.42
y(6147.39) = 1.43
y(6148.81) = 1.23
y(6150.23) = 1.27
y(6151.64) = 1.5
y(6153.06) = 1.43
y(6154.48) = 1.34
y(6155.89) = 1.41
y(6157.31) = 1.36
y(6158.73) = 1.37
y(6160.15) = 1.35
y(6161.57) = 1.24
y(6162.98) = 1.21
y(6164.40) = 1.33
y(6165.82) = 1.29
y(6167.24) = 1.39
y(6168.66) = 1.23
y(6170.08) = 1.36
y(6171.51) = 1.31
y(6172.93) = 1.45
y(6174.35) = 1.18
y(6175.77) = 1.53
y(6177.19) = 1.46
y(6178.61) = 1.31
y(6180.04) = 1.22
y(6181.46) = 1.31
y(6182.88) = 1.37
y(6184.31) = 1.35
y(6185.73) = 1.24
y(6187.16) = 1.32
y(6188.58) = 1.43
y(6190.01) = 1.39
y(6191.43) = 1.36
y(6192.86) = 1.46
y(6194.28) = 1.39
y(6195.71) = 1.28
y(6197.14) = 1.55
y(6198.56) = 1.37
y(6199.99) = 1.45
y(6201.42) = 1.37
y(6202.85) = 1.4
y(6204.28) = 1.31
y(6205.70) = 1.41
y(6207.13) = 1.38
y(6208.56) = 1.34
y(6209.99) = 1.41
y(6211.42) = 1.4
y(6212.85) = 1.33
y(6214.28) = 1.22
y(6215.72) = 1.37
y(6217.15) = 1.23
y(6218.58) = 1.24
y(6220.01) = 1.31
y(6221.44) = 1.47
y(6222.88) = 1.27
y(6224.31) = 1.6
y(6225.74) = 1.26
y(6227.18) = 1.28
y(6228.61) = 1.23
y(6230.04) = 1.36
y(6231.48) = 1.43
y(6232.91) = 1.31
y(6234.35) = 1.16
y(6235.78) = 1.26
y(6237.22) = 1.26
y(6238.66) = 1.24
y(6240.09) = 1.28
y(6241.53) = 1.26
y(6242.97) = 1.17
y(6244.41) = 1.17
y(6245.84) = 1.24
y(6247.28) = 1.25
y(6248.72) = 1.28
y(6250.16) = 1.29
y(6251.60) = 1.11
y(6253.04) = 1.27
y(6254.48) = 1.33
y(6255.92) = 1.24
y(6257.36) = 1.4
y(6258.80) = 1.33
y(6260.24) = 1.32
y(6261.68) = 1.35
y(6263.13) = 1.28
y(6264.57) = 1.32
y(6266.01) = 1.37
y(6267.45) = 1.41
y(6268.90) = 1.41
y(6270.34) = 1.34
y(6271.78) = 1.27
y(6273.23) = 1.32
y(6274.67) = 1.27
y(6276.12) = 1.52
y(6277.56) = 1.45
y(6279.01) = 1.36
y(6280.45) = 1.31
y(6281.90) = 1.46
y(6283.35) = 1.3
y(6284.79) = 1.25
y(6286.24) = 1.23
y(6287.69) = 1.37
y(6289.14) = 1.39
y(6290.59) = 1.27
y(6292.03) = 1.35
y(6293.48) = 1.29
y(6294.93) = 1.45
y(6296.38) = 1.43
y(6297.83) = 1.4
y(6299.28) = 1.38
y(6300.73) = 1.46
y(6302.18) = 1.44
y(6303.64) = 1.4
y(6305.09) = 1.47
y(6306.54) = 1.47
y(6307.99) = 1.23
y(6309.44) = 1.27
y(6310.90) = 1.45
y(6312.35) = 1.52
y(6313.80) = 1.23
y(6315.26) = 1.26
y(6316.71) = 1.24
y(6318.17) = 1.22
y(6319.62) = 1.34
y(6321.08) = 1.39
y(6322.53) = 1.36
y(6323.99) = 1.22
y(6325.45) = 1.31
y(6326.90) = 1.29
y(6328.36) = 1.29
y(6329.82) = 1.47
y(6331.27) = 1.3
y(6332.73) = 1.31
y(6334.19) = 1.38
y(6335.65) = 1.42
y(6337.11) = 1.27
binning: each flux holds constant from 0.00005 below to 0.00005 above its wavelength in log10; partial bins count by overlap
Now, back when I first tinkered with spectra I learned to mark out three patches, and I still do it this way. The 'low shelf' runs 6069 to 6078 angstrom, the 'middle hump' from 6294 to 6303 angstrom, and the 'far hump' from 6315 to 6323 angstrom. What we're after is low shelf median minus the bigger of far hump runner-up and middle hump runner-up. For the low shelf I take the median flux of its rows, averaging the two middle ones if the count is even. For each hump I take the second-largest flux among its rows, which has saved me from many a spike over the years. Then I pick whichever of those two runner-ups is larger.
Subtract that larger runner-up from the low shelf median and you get -0.10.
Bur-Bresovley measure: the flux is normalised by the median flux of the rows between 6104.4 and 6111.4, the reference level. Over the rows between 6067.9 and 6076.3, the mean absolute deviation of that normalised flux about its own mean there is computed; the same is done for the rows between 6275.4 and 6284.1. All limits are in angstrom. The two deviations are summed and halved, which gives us 0.059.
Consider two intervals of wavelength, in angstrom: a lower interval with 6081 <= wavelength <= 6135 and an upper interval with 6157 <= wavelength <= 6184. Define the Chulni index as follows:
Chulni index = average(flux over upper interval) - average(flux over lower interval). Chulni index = -0.050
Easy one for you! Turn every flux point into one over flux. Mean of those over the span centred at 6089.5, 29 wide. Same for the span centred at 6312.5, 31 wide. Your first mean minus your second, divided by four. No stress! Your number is -0.0077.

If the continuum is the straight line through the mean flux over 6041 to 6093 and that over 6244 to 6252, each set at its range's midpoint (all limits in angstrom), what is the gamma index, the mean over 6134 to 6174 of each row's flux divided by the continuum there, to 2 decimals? 1.03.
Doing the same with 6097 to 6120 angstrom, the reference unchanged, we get 0.97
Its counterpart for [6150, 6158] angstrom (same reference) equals 1.05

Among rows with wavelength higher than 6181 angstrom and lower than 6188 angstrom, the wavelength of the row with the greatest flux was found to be 6182.88 angstrom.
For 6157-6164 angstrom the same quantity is 6158.73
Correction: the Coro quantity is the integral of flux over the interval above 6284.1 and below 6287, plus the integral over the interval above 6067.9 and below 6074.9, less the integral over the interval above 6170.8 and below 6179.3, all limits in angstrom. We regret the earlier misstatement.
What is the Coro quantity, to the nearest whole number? 1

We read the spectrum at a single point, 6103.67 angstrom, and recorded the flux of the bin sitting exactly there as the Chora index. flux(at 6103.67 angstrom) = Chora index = 1.41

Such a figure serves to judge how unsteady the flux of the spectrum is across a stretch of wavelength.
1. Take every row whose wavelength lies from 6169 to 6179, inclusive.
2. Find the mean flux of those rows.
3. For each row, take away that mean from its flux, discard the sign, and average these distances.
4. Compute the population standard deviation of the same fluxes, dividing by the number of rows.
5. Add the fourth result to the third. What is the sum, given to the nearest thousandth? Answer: 0.202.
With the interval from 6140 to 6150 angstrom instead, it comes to 0.232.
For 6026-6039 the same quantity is 0.178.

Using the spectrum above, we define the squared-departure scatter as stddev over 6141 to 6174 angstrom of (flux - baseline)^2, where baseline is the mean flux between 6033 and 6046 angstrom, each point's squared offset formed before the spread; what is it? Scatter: 0.019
